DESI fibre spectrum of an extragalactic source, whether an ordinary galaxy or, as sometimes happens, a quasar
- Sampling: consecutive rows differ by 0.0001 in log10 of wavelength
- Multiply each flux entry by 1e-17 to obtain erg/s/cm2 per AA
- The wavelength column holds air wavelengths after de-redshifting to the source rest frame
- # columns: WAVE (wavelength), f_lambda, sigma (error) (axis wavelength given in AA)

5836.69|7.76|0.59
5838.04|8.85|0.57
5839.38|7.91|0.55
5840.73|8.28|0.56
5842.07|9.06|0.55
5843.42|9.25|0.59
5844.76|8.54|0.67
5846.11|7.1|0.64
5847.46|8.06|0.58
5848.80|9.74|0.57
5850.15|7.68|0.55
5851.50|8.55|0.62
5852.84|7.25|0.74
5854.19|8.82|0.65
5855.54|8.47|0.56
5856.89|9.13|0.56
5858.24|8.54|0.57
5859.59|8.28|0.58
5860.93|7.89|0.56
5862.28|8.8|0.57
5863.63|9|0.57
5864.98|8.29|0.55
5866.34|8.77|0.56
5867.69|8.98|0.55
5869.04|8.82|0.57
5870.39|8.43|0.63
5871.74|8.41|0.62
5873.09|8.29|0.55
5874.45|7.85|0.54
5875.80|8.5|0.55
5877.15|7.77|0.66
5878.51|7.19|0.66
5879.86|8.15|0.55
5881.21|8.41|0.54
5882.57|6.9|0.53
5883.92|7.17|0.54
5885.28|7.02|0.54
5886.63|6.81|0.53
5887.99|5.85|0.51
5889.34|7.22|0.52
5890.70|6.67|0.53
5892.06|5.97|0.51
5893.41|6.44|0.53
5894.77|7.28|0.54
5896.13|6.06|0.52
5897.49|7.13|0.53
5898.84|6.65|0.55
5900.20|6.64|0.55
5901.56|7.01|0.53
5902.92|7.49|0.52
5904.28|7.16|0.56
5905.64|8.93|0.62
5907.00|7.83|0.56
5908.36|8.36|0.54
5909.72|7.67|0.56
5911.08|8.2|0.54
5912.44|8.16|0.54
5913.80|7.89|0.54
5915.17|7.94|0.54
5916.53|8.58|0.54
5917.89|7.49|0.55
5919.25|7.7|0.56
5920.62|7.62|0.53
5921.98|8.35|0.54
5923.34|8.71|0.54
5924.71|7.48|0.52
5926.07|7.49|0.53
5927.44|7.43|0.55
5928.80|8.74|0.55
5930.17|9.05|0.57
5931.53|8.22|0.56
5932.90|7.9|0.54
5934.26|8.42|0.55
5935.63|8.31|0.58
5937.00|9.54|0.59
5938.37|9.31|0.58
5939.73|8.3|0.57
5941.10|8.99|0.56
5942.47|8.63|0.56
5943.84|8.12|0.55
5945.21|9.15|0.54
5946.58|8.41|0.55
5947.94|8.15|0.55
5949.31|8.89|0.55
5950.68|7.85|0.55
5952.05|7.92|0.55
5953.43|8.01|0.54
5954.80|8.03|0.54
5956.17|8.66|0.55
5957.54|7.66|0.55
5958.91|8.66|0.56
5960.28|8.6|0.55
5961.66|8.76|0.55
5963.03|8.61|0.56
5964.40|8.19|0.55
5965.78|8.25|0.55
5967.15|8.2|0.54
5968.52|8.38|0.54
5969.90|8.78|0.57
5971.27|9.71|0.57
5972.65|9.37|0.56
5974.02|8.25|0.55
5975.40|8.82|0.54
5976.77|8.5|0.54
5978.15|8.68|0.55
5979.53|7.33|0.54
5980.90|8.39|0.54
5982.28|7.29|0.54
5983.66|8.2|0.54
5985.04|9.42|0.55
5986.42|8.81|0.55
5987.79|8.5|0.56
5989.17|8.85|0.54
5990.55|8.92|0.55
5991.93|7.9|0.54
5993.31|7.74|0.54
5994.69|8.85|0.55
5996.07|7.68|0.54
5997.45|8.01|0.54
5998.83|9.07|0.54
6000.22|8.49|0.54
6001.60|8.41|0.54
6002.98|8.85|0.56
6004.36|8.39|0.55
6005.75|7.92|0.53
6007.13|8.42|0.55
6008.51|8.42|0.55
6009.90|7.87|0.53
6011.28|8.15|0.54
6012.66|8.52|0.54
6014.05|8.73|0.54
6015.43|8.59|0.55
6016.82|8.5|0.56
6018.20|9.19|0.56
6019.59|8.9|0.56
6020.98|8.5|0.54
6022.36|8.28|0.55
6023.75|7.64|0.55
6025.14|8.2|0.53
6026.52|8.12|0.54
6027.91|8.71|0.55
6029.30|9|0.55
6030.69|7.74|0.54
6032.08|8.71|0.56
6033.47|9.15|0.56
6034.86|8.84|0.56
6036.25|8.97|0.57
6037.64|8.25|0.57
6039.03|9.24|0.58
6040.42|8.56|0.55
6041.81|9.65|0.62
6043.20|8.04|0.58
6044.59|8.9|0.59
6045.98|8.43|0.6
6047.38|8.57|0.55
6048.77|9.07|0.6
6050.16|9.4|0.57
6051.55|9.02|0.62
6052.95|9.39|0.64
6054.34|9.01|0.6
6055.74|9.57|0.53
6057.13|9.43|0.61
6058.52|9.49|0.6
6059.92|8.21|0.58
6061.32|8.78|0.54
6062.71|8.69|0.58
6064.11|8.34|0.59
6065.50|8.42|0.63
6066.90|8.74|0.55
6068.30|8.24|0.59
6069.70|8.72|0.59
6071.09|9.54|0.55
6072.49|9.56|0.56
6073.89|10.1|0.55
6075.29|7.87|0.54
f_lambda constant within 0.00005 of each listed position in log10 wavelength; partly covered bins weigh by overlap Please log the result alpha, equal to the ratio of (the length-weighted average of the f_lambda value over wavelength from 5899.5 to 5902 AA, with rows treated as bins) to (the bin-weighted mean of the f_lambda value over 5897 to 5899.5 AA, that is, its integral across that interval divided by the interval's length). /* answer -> 0.99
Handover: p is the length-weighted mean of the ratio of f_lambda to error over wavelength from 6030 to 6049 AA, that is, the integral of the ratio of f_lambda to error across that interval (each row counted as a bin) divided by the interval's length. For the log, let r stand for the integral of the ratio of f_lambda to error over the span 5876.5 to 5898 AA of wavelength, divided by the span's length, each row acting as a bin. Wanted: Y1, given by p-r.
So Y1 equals 2.4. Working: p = 15.2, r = 12.8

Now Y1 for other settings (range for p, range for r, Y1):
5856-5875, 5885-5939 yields 0.9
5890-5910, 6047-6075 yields -2.4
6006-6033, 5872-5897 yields 2.2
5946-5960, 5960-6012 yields -0.4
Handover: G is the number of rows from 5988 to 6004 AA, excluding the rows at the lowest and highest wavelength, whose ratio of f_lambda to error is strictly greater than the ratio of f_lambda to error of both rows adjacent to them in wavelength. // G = 2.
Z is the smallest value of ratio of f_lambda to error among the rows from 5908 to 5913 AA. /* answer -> 13.7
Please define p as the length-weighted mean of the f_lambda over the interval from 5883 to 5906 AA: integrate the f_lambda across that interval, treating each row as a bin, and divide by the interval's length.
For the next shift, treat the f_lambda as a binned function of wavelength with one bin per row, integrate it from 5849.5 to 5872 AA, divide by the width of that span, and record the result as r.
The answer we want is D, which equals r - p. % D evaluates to 1.6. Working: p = 6.9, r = 8.48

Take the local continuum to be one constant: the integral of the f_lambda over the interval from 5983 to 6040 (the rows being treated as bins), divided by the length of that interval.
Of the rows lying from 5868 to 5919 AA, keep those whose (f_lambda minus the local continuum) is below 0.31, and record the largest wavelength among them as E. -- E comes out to 5917.89 AA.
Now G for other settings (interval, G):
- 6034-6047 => 3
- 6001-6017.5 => 2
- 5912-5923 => 1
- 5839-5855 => 2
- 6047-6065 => 4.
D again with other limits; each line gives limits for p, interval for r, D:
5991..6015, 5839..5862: 0.1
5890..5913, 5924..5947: 1.2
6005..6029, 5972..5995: 0.1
